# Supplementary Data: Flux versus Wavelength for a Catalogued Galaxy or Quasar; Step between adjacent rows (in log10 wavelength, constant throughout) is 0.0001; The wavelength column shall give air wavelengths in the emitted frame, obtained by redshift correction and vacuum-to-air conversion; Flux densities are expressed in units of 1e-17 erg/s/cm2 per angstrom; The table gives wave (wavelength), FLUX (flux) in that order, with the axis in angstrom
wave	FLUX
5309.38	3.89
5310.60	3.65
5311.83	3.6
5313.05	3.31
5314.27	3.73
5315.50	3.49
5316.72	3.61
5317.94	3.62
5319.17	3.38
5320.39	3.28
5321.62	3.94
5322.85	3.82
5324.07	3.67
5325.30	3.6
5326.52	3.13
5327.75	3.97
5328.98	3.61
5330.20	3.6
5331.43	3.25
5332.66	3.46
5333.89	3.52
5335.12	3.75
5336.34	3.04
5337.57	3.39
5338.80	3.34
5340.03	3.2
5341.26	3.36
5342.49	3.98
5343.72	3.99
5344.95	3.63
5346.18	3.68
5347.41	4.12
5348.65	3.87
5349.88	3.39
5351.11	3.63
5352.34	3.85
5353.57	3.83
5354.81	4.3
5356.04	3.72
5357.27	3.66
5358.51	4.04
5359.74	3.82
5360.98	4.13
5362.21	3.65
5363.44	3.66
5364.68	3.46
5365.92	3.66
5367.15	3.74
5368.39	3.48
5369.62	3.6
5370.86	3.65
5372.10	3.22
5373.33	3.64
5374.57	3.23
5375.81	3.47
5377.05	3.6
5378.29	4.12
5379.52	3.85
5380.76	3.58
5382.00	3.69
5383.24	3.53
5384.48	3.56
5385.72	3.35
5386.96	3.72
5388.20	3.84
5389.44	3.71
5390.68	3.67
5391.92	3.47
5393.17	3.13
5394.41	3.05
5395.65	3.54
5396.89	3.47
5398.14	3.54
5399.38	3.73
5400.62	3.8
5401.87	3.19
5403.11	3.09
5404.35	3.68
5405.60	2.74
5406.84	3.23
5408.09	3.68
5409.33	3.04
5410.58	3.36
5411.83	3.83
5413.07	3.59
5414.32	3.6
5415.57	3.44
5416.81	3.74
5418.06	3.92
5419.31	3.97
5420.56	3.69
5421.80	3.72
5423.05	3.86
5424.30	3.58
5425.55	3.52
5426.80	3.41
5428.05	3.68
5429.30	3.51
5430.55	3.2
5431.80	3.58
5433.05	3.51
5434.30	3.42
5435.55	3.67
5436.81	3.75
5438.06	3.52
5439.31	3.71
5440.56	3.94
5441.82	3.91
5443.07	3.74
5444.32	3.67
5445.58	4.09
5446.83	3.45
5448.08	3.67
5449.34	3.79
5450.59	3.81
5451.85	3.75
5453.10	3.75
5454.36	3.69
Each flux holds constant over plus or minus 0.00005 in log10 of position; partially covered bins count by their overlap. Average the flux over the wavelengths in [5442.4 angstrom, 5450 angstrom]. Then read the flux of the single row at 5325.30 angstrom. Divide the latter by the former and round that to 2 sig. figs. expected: 0.96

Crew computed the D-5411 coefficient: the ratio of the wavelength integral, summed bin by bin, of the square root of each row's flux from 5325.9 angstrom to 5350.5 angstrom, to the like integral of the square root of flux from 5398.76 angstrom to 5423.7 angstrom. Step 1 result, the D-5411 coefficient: 0.989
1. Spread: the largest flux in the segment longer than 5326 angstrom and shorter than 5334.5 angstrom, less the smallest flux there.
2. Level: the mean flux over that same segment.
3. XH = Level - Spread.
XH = 2.7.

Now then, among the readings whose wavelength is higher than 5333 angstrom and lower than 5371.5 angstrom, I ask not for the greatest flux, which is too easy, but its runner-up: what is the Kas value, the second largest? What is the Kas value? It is 4.13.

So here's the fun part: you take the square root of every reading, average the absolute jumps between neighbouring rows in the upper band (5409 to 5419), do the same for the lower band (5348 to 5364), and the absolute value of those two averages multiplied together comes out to 0.0047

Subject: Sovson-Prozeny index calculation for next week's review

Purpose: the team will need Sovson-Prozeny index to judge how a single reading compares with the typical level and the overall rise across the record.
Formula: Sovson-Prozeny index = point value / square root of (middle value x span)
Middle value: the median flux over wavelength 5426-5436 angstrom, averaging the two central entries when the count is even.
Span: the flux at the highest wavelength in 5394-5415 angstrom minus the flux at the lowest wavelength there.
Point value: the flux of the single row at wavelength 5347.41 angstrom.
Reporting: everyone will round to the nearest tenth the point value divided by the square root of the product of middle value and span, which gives 3.0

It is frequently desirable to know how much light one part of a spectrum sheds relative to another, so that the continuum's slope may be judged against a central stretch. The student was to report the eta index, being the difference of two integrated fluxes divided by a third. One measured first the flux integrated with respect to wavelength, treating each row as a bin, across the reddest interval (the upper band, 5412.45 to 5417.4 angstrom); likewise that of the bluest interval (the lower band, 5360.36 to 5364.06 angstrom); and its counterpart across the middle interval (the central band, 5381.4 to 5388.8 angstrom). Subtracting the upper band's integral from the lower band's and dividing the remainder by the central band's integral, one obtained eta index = -0.1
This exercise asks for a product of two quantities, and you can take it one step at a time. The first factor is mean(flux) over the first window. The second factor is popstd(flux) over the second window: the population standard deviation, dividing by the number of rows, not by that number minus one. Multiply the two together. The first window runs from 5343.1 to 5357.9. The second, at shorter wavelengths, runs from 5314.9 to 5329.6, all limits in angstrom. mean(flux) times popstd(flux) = 0.91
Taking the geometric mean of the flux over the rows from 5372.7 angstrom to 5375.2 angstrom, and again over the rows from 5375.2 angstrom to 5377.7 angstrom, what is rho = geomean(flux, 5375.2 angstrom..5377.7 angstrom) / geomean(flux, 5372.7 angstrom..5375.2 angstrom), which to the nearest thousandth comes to 1.031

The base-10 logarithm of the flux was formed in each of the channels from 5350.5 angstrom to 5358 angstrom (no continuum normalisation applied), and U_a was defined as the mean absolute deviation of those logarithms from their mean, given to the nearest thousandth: 0.018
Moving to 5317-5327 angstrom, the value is 0.027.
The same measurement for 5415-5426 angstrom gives 0.017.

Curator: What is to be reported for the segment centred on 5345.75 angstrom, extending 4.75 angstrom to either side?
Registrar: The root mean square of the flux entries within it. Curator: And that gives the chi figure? 3.76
